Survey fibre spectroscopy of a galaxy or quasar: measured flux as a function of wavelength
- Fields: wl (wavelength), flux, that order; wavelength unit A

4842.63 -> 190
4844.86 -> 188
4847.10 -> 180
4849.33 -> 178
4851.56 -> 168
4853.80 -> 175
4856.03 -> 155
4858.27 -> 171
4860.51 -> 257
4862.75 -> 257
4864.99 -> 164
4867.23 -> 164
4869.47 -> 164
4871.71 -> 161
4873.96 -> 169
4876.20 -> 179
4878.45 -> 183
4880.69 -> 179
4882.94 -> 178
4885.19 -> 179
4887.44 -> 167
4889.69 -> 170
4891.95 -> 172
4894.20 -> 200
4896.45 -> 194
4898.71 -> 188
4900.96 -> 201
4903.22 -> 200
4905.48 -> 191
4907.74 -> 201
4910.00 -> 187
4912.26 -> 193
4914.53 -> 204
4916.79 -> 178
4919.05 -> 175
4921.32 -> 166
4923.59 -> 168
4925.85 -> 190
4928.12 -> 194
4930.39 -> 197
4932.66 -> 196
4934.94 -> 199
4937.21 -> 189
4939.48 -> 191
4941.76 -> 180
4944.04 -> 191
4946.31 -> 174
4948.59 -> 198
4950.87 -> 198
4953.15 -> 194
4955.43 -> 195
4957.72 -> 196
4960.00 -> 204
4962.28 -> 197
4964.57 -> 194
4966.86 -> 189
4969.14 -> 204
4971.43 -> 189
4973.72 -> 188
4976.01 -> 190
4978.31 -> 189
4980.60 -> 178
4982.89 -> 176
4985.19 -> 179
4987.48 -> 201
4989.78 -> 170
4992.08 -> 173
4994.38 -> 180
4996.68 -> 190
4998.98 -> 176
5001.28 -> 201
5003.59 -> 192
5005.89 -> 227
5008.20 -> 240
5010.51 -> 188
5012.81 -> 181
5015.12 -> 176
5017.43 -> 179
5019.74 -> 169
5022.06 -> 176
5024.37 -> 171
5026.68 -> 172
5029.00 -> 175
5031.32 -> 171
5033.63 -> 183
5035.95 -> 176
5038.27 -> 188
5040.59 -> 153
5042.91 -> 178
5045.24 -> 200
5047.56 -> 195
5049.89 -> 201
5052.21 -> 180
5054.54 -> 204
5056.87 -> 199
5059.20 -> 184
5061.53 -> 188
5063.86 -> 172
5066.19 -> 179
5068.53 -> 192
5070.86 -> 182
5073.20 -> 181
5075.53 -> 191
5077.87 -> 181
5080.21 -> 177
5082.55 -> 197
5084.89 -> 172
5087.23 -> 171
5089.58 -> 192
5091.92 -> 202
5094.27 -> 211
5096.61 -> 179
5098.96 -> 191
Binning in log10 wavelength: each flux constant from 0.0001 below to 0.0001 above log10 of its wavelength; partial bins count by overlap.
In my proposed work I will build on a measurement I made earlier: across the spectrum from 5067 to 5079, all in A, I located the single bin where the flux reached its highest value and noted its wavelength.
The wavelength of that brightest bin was 5068.53 A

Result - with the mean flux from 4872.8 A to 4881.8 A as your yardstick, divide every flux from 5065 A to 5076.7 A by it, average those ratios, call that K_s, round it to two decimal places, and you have 1.04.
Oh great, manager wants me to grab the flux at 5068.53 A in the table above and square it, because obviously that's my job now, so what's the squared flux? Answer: 36864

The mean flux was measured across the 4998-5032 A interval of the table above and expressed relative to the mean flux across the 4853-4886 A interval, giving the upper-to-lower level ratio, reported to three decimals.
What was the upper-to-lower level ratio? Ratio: 1.022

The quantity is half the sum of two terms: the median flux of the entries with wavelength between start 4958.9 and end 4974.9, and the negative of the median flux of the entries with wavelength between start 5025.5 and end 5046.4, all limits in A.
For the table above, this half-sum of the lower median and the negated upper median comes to 9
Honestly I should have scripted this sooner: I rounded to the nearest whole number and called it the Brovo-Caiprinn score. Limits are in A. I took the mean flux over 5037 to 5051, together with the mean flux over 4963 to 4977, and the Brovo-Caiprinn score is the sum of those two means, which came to 378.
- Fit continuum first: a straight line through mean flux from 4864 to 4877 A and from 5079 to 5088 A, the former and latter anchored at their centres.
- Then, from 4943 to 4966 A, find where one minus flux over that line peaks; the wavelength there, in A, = 4946.31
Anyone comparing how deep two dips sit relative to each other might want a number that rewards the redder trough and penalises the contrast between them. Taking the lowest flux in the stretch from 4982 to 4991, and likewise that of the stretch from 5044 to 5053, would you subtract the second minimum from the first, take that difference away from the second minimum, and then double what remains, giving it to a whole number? 380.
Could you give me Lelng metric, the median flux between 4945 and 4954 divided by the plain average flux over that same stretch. 1.03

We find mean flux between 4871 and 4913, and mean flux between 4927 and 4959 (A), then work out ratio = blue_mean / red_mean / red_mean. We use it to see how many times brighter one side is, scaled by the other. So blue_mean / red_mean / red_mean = 0.0050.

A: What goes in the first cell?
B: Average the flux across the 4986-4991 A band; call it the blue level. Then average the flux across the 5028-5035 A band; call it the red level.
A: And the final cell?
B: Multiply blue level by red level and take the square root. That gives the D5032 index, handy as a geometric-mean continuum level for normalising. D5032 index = 181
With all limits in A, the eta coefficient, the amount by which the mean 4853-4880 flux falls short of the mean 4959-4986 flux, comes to 6.5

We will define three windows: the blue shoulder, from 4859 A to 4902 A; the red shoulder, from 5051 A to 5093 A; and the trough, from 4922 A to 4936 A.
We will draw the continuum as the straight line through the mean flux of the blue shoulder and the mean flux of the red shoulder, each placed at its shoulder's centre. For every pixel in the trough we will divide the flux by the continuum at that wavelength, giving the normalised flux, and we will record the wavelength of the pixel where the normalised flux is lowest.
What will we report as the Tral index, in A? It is 4923.59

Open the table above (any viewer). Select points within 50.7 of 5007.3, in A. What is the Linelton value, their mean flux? 187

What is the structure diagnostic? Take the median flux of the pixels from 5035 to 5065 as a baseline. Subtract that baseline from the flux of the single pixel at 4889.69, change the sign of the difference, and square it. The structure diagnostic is 324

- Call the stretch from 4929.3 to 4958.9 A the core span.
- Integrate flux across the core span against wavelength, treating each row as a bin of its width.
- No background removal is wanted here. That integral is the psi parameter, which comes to 5687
